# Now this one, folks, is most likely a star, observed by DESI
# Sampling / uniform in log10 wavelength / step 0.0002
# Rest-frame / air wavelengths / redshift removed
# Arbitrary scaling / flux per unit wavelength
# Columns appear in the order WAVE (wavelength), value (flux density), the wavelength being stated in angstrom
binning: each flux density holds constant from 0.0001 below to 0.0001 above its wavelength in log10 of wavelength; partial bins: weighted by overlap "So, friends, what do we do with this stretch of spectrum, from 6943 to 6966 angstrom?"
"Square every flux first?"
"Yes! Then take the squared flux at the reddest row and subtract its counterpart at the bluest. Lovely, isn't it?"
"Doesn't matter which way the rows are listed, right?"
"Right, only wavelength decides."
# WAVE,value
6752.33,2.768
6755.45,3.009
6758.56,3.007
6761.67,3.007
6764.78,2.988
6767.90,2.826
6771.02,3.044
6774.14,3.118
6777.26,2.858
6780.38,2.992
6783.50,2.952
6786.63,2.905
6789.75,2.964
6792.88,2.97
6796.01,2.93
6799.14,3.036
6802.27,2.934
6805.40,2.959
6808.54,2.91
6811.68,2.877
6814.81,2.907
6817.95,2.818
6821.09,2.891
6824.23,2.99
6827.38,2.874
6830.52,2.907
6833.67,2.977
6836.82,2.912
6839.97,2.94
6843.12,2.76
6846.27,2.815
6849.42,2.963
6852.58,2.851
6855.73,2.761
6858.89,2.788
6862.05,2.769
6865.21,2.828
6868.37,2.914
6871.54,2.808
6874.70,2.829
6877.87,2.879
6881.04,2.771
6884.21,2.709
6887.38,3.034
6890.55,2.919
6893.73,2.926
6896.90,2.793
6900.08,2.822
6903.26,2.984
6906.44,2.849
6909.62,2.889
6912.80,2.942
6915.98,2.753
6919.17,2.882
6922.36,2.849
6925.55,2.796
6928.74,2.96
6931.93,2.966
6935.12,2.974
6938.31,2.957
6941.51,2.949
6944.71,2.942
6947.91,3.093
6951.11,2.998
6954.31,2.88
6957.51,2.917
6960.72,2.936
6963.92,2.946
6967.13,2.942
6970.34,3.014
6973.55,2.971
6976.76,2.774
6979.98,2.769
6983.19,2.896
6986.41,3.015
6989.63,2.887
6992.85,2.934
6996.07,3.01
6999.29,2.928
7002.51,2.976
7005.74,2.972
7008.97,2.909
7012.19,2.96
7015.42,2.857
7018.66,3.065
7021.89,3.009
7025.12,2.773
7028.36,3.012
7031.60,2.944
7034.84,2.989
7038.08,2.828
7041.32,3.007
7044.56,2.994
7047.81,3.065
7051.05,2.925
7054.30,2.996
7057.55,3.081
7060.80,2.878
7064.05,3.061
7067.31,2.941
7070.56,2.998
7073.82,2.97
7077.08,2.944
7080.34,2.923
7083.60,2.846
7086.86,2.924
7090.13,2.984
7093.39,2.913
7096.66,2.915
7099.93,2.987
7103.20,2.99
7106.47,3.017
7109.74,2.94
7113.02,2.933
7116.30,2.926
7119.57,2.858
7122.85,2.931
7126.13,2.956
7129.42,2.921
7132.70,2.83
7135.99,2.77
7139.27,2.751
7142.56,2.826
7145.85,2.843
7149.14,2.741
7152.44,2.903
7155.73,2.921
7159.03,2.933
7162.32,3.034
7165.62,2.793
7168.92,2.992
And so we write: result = 0.0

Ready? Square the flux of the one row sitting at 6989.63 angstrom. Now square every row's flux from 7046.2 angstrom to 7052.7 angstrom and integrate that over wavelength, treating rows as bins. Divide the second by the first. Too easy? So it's 7.0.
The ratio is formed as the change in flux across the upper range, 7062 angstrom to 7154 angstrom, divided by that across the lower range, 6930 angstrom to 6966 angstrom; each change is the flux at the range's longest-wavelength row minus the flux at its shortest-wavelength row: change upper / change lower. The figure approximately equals 8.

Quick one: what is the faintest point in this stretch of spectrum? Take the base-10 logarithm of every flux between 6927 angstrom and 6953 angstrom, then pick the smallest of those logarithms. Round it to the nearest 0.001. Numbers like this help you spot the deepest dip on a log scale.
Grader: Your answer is 0.469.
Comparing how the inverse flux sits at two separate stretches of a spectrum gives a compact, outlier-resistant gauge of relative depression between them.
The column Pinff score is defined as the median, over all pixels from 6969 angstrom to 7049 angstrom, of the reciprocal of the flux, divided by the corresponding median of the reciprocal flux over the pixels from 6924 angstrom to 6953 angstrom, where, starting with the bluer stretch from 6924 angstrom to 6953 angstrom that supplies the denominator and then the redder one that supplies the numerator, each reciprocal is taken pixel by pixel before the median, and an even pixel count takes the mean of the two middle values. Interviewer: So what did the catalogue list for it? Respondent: 1.00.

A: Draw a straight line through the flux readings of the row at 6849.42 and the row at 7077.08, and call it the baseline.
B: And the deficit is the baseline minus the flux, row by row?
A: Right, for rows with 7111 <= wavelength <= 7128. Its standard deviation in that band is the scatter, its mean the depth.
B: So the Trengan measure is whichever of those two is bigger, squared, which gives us 0.001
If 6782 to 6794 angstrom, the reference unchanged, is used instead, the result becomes 0.001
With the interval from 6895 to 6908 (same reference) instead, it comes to 0.009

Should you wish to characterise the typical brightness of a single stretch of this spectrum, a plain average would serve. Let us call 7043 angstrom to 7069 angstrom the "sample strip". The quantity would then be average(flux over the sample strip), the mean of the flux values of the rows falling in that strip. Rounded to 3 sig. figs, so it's 2.99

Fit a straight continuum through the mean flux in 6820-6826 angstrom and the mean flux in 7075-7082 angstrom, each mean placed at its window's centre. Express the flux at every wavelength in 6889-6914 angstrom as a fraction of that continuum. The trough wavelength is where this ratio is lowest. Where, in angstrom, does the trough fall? 6896.90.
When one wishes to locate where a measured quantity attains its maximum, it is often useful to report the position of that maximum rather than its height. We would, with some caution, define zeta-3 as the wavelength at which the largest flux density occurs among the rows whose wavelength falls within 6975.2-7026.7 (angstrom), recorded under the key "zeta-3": 7018.66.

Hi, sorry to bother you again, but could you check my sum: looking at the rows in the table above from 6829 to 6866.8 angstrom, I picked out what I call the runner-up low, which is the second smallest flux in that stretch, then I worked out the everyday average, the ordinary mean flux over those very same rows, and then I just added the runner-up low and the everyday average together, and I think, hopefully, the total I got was 5.62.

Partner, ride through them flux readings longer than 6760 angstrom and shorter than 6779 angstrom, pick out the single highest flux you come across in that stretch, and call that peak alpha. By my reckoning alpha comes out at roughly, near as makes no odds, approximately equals 3.118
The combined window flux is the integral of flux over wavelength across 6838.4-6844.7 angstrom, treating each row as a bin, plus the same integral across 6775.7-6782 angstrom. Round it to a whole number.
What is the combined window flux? 36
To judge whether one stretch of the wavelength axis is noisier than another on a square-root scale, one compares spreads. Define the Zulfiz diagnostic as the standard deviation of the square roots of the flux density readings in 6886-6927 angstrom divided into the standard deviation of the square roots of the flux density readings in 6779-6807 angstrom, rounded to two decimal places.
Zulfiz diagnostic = 0.46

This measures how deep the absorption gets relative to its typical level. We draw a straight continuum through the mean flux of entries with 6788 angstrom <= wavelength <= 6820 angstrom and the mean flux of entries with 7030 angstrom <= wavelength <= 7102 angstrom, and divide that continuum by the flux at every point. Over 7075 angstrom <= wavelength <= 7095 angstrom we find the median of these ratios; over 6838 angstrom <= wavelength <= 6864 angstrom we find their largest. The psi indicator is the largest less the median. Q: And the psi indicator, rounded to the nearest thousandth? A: 0.050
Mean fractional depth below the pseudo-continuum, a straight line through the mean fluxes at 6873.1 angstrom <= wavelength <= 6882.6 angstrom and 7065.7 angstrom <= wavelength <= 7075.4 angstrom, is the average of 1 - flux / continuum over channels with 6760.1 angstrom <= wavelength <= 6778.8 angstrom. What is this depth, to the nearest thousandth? -0.083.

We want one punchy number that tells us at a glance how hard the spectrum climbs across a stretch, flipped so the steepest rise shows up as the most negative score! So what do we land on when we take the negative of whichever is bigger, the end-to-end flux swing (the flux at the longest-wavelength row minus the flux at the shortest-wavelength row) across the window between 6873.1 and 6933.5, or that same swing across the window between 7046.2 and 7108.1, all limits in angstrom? -0.14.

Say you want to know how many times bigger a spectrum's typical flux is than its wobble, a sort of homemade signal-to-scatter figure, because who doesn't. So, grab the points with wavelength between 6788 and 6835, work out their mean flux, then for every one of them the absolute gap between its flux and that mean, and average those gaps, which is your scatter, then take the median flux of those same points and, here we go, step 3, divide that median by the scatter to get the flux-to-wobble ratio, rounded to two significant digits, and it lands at 68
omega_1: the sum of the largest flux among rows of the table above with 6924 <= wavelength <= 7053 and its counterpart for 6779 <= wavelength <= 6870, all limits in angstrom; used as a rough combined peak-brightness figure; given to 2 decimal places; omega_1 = 6.13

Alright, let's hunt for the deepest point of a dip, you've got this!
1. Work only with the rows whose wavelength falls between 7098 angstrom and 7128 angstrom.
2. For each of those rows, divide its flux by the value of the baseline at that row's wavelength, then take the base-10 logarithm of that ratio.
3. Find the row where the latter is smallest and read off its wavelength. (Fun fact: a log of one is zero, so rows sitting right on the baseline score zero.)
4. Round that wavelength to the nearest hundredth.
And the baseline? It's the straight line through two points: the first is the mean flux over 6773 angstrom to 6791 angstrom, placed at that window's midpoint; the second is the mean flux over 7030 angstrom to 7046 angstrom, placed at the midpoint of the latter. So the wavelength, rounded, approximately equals 7119.57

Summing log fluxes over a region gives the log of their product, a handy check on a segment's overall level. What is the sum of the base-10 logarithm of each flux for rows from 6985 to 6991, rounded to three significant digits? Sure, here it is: 0.940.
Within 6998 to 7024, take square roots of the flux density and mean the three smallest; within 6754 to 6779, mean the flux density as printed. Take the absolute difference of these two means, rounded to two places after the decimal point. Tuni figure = 1.28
